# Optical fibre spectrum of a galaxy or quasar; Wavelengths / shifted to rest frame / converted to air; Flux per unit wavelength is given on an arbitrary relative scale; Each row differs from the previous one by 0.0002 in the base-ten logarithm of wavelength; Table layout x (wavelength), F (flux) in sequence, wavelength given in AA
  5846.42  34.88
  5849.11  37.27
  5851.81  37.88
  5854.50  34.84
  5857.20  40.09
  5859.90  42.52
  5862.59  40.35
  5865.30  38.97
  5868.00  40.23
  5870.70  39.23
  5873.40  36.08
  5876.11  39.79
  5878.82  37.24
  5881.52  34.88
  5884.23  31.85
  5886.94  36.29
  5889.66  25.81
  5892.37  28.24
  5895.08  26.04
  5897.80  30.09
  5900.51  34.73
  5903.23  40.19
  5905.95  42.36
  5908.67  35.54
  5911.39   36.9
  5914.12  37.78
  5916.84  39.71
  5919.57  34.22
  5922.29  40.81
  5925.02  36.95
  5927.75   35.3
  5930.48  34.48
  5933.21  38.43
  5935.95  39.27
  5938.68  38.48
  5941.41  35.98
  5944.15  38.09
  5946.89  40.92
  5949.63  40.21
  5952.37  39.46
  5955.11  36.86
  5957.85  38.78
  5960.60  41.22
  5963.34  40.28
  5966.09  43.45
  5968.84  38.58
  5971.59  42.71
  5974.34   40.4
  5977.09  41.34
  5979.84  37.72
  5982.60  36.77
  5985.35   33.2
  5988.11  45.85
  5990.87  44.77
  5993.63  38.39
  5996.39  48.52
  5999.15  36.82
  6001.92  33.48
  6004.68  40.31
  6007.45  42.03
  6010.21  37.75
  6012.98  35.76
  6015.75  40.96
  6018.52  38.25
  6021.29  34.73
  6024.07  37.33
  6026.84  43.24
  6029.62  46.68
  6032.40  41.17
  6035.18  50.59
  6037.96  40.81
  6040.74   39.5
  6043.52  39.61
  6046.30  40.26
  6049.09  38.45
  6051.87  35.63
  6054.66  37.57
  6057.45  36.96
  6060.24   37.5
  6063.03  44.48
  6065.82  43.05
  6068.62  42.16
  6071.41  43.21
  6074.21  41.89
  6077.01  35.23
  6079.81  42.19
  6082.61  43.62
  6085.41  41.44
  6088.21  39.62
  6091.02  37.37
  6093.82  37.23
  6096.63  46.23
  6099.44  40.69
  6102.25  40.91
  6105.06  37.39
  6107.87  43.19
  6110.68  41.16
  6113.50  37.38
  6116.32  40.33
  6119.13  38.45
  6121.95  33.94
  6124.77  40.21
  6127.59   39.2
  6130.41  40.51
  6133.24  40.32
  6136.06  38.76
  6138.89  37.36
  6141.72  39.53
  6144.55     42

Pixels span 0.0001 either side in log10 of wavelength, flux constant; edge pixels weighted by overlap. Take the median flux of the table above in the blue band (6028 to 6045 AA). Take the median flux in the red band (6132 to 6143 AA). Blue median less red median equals 1.8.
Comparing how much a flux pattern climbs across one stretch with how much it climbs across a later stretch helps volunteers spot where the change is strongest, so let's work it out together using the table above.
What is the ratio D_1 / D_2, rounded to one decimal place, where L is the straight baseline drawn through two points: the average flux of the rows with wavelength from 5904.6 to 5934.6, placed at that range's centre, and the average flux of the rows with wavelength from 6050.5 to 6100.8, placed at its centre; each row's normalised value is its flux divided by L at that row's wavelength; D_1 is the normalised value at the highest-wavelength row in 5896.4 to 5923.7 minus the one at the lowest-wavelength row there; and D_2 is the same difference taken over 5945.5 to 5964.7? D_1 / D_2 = -11.0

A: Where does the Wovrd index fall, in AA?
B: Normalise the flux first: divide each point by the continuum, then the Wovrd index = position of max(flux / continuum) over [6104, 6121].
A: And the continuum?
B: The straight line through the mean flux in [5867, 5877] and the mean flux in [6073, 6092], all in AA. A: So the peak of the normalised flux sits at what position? 6107.87 AA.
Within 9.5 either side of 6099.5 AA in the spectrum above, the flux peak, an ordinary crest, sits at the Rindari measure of 6096.63 AA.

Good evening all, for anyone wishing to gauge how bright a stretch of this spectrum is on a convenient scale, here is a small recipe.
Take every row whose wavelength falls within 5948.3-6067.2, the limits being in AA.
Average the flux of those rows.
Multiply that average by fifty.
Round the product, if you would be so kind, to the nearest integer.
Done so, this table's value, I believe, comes 2002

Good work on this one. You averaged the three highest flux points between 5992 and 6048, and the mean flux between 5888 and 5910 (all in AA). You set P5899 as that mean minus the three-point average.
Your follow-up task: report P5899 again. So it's -16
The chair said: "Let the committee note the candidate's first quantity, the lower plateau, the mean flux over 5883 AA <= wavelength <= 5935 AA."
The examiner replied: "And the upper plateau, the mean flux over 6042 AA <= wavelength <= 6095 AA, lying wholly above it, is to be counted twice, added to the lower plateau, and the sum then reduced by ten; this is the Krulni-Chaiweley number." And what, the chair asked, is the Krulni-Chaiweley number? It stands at 104.8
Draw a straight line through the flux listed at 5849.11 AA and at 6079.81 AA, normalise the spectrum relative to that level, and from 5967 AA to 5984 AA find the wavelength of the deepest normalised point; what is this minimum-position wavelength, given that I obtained 5982.60 AA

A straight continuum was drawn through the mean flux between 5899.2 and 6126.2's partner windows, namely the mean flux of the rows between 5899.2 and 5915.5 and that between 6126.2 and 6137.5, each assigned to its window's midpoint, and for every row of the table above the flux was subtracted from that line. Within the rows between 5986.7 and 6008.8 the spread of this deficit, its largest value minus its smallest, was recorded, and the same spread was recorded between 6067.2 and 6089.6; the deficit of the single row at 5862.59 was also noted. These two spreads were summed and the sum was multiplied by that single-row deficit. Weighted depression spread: -65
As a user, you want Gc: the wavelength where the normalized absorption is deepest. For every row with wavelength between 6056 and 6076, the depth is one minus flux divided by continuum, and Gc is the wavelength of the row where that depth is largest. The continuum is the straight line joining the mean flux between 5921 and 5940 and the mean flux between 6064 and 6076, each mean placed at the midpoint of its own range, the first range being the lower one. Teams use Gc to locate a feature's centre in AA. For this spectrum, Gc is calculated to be 6057.45 AA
